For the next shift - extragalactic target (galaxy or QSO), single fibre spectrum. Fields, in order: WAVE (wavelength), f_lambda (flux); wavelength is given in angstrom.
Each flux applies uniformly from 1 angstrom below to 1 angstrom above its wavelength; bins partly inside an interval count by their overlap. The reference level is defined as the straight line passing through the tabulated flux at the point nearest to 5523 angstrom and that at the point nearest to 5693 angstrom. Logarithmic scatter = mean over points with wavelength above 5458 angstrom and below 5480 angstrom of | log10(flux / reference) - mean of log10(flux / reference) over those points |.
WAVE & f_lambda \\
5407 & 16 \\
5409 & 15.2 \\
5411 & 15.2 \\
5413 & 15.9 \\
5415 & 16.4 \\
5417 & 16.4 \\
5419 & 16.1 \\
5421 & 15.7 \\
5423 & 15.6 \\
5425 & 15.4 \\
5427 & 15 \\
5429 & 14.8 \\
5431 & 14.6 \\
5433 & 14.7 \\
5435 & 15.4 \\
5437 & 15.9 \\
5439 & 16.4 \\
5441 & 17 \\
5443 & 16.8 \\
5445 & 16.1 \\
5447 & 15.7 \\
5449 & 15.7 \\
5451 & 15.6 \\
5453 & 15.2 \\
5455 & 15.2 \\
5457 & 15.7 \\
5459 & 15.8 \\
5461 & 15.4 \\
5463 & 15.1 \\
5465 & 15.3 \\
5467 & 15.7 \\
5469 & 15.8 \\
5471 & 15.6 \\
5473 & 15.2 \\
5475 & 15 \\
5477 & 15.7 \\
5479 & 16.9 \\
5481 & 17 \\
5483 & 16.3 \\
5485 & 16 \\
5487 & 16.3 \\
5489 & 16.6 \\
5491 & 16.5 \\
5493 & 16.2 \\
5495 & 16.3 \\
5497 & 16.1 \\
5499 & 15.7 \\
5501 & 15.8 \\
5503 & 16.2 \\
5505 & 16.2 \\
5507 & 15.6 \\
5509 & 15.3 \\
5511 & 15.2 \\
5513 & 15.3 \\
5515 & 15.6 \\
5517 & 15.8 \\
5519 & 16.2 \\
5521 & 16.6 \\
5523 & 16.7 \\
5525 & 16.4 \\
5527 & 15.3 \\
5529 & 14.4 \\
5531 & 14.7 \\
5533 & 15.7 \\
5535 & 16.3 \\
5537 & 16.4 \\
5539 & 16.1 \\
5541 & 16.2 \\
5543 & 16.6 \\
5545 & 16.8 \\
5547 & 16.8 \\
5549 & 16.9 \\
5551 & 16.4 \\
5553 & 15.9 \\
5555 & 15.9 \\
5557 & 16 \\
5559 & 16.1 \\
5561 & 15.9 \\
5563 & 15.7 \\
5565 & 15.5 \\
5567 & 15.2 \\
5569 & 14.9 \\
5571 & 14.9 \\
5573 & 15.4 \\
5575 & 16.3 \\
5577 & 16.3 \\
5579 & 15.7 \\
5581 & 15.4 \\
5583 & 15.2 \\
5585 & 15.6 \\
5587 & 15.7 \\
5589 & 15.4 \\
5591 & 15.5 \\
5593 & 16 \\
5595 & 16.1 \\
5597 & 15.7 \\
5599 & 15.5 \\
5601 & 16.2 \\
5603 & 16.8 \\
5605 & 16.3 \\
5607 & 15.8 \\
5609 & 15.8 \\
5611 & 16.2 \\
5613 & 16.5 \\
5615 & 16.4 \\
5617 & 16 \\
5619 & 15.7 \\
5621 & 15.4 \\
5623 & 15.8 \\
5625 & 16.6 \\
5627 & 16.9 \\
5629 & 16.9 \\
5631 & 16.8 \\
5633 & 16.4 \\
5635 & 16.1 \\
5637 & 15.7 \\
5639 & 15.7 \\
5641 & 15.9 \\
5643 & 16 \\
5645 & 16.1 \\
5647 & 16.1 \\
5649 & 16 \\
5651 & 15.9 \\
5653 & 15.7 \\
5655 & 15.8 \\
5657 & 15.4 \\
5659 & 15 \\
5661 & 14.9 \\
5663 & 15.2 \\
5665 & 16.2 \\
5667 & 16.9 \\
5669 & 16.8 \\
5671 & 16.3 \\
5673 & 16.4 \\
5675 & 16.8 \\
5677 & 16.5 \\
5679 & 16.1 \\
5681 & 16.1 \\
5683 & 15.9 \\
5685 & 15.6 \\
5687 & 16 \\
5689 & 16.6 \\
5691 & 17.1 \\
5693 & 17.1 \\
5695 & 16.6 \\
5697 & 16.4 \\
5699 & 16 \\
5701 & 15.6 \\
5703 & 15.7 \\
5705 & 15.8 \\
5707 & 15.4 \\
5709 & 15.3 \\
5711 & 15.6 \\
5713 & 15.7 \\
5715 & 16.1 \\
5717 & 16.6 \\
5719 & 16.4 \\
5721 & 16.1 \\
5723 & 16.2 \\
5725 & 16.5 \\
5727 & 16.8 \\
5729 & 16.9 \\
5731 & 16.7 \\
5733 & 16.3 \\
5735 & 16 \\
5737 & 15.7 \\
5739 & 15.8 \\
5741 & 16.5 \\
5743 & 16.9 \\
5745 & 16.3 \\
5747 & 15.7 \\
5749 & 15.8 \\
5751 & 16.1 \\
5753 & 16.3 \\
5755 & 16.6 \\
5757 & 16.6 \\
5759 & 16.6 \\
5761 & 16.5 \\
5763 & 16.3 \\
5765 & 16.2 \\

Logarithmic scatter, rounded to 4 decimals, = 0.0098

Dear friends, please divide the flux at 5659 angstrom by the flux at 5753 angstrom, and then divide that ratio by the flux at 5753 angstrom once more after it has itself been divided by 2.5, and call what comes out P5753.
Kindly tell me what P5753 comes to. 0.141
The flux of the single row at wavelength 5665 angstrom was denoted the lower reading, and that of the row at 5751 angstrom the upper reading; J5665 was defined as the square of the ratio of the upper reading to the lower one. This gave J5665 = 0.988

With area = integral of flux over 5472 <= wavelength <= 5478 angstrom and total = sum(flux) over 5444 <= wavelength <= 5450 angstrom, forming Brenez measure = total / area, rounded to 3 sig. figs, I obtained 0.517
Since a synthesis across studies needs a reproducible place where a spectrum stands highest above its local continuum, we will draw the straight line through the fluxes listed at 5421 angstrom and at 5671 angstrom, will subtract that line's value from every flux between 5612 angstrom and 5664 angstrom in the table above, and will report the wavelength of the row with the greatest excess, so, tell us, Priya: 5627 angstrom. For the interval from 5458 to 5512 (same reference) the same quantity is 5481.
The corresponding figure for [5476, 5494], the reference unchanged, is 5481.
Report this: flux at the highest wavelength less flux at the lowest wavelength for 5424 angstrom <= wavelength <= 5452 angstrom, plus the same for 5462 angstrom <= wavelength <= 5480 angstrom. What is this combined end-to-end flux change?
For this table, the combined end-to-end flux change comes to 2.0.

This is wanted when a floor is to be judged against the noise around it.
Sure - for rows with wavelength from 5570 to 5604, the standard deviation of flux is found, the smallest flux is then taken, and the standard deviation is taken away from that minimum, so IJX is 14.4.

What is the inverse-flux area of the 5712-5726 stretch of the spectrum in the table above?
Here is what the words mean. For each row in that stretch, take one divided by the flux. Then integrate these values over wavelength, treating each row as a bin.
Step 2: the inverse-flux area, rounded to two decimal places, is 0.86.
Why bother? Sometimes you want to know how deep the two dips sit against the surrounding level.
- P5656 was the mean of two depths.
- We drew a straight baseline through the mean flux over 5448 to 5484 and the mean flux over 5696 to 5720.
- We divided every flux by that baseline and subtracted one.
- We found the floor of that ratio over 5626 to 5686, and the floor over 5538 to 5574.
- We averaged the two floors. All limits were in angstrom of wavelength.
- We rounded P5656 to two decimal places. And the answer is -0.06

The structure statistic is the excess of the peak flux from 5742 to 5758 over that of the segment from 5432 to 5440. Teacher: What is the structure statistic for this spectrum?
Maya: 0.5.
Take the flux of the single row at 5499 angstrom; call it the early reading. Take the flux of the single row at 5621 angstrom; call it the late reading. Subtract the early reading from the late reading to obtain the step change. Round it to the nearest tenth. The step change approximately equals -0.3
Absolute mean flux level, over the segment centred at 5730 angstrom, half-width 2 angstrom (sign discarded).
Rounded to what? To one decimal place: 16.8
